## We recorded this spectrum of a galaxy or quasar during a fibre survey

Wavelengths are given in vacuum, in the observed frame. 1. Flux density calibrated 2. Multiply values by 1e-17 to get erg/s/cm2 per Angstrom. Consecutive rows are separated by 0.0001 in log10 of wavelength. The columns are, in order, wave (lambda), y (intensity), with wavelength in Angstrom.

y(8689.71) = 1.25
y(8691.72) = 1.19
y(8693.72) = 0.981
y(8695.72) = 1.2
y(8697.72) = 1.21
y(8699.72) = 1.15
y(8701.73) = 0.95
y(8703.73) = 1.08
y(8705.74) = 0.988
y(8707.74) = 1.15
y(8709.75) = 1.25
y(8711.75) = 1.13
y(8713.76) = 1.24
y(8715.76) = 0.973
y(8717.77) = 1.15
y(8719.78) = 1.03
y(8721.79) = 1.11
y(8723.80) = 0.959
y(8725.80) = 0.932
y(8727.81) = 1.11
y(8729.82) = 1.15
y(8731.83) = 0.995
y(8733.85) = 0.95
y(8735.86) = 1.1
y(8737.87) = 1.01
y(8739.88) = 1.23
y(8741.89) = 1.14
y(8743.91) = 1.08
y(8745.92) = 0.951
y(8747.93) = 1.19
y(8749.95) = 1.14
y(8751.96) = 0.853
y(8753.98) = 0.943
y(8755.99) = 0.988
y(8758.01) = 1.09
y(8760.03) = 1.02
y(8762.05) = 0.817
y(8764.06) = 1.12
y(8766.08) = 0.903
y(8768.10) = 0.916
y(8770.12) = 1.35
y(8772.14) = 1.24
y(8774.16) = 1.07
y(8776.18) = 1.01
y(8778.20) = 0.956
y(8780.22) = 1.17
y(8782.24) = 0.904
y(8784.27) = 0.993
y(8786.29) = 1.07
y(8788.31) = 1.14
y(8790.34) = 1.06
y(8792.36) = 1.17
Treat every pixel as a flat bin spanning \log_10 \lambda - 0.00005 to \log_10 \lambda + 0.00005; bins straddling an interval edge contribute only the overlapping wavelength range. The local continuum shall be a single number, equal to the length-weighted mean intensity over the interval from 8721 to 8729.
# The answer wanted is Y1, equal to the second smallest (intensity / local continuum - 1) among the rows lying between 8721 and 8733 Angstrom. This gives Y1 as -0.068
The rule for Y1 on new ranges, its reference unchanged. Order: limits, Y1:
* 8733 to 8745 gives -0.019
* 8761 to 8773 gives -0.123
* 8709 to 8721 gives 0.001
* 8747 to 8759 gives -0.084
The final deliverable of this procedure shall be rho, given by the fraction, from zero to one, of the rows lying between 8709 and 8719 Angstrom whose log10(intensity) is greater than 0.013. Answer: 0.80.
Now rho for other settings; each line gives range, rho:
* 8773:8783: 0.40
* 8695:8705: 0.80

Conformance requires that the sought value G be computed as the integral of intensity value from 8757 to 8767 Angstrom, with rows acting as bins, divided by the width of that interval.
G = 0.99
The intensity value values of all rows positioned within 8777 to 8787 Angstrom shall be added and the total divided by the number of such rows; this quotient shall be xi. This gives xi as 1.02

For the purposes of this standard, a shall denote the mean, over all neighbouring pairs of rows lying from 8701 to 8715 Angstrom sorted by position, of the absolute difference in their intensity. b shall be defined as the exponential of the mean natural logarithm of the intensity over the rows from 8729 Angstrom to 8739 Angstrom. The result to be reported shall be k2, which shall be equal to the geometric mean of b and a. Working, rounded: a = 0.119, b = 1.04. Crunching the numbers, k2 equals 0.352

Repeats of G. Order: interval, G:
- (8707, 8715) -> 1.19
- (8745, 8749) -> 1.07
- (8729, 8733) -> 1.06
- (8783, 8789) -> 1.06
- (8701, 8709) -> 1.05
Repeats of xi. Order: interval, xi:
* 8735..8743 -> 1.12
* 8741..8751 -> 1.10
